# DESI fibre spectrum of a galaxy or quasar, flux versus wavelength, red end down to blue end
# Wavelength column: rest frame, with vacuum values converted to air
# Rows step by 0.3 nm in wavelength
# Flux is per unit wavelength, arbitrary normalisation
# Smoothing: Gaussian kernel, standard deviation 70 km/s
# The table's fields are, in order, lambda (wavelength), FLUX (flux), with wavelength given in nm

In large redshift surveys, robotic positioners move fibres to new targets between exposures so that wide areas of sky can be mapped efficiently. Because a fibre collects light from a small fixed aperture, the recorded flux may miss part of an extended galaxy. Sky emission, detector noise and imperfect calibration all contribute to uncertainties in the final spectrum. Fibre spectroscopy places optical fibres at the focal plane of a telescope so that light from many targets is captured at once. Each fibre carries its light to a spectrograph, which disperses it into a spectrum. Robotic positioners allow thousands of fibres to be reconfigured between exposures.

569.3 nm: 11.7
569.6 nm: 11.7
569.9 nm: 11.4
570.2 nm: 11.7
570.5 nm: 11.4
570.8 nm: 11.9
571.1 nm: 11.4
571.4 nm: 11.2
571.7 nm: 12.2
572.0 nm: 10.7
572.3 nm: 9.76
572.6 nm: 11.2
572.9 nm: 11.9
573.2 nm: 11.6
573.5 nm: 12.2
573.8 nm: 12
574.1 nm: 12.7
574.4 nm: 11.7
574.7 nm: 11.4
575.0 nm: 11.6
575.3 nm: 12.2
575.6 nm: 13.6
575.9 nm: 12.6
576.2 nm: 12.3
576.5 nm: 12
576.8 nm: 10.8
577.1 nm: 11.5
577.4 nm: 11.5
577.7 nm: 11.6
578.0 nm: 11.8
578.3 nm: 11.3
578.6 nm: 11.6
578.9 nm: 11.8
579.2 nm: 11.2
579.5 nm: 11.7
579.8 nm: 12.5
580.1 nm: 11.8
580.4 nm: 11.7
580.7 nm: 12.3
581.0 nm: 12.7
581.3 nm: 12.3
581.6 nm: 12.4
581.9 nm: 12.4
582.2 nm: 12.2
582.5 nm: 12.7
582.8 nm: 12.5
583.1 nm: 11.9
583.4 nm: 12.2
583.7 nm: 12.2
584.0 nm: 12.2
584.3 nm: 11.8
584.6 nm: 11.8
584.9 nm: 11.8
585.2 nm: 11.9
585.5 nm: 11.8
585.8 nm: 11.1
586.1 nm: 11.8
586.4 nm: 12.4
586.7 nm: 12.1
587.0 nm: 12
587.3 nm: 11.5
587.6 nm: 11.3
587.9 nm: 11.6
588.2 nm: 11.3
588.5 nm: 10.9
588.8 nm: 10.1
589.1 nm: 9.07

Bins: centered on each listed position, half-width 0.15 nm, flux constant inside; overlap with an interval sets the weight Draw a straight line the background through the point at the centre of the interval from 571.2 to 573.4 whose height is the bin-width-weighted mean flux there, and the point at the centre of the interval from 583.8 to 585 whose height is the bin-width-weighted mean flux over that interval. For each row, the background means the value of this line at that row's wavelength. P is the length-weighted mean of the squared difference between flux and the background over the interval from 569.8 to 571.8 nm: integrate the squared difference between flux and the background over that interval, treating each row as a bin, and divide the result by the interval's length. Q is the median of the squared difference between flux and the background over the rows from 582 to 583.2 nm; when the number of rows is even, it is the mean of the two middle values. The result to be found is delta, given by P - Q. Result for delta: 0.0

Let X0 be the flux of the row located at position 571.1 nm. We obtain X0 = 11.4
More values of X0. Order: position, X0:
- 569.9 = 11.4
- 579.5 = 11.7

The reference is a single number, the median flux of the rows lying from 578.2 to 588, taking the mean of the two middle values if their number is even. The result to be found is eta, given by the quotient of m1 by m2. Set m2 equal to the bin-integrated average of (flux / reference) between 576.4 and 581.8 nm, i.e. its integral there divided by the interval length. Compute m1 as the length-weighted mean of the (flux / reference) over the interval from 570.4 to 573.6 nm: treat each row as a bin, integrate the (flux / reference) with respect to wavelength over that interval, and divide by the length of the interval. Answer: 0.96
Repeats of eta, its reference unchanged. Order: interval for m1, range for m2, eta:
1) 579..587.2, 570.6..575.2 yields 1.04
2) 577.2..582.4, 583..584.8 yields 0.99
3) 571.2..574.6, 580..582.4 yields 0.94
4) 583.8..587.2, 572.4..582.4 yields 1.00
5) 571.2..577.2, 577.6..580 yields 1.01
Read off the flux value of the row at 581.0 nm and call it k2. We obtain 12.7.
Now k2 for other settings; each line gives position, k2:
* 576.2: 12.3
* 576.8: 10.8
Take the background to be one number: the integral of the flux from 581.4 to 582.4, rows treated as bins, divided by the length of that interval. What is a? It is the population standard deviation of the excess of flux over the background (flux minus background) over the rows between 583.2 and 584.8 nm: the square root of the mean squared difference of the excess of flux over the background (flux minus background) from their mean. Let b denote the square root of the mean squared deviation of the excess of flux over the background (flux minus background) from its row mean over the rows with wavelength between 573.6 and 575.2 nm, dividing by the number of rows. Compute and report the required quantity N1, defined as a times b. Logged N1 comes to 0.089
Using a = 0.20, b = 0.45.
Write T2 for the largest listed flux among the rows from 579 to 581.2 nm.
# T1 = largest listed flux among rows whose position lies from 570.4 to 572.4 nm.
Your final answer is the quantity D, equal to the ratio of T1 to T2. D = 0.96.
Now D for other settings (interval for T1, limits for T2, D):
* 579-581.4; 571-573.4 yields 1.04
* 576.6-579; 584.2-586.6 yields 0.95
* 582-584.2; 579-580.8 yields 1.02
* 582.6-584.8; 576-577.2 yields 1.02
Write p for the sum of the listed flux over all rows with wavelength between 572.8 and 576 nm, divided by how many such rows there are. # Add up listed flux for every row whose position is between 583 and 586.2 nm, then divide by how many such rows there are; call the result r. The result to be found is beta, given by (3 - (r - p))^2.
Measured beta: 10.7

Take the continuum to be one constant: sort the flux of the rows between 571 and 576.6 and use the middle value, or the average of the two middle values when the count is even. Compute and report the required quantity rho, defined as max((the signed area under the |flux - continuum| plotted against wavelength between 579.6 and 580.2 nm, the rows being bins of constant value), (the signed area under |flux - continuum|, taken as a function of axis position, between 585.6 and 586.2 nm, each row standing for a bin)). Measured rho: 0.27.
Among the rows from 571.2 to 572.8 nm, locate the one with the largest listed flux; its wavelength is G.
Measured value 571.7 nm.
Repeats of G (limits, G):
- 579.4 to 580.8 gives 579.8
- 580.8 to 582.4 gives 581.0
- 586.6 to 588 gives 586.7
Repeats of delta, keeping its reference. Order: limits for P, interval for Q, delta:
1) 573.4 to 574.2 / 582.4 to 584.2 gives 0.9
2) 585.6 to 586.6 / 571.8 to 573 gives 0.0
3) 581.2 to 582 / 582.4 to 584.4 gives 0.3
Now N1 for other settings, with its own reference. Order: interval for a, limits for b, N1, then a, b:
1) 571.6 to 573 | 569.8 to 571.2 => 0.180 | 0.87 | 0.21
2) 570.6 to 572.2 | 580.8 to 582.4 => 0.088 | 0.53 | 0.17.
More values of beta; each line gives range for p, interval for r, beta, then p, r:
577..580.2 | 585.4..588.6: 9.3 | 11.7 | 11.6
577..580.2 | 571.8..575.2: 9.9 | 11.7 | 11.5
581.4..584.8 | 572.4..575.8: 10.2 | 12.2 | 12.0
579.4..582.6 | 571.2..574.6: 13.6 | 12.2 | 11.6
